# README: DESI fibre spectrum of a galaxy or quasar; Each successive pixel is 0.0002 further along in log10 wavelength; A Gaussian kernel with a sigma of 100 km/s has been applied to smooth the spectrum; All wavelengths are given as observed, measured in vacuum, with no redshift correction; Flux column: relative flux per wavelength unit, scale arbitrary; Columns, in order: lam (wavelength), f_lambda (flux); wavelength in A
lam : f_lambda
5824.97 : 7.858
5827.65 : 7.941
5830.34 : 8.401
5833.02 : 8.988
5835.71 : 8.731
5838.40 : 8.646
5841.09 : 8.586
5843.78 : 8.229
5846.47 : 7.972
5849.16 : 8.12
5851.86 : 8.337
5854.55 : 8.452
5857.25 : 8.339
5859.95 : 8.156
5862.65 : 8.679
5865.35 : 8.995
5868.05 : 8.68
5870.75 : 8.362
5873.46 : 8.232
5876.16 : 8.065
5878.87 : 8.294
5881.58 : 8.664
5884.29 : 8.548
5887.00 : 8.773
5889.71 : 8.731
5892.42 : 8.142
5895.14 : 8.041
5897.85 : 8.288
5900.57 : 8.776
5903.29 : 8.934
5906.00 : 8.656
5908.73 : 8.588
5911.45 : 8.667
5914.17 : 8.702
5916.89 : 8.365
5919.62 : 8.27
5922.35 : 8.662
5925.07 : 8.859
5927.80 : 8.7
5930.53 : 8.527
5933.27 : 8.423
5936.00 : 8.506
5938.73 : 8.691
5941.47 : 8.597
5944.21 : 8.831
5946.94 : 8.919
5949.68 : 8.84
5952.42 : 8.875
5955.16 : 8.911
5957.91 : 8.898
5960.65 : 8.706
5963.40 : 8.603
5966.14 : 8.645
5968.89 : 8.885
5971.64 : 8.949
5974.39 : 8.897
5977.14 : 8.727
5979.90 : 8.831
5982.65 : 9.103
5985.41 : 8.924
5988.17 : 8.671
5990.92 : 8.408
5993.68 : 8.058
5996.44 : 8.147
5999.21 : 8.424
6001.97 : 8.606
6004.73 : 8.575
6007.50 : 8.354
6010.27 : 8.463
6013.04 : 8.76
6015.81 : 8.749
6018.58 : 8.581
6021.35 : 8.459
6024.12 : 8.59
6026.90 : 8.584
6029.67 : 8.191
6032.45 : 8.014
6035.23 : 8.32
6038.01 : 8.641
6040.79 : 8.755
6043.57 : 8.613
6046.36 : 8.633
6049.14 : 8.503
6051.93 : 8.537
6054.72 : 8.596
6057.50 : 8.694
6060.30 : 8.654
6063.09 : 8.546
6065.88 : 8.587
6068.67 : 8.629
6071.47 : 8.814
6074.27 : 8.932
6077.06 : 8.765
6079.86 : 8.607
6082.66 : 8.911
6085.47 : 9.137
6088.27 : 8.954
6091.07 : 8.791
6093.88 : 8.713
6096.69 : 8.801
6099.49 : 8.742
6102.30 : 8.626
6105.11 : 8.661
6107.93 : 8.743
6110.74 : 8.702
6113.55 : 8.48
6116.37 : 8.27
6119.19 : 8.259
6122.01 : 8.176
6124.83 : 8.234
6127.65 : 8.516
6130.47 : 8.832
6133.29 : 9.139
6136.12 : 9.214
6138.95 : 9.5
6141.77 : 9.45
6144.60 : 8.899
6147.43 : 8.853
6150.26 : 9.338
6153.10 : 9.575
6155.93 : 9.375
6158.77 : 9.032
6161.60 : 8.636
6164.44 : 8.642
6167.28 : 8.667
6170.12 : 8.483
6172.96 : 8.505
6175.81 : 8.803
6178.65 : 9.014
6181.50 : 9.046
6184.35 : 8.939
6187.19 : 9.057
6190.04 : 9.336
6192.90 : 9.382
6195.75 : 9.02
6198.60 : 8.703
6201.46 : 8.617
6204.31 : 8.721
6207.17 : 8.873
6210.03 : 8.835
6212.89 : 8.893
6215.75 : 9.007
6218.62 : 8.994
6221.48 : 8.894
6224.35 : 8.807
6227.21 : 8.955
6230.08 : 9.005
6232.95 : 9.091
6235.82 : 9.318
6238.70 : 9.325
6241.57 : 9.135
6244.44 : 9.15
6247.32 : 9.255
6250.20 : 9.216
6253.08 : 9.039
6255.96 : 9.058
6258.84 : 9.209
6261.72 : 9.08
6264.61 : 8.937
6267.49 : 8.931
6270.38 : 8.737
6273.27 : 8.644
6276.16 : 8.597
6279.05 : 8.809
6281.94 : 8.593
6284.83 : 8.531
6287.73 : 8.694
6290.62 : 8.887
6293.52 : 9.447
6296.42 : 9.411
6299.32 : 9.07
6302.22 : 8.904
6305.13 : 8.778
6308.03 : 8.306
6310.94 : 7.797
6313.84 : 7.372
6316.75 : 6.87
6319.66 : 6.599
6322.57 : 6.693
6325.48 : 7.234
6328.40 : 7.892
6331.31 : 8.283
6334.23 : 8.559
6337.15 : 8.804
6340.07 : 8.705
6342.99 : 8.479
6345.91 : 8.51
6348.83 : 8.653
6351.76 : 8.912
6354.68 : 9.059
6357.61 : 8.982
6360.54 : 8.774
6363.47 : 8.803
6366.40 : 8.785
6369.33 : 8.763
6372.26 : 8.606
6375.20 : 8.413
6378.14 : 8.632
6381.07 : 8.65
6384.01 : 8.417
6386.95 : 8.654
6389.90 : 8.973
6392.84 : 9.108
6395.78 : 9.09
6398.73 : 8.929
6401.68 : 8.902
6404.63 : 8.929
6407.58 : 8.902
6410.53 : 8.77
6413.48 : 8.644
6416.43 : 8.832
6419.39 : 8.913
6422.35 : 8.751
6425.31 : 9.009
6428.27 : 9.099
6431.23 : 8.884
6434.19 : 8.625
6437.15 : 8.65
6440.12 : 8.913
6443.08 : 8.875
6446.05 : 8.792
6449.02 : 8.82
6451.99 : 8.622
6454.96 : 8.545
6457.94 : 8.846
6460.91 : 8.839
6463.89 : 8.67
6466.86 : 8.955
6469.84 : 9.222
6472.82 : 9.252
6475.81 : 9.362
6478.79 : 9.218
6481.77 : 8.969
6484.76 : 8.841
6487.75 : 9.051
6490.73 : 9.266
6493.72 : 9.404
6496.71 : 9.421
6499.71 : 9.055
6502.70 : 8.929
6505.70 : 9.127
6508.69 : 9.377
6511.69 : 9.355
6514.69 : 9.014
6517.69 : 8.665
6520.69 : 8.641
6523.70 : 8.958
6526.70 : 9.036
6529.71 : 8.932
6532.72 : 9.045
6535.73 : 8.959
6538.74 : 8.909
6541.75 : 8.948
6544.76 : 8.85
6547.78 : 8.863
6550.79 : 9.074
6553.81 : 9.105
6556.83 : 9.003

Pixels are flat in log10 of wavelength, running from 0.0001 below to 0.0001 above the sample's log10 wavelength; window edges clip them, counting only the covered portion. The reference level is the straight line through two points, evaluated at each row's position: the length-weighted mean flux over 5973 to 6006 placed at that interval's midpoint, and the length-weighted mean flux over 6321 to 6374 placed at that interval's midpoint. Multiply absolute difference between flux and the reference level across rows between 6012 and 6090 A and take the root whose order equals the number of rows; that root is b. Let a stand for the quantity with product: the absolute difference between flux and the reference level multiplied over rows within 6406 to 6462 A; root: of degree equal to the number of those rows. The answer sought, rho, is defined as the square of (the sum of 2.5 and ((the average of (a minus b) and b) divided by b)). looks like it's 21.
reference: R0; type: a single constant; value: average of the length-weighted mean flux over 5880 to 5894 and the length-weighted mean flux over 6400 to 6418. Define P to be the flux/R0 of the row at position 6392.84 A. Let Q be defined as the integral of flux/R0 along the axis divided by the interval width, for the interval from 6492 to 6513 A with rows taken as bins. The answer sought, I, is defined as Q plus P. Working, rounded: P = 1.05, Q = 1.06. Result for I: 2.11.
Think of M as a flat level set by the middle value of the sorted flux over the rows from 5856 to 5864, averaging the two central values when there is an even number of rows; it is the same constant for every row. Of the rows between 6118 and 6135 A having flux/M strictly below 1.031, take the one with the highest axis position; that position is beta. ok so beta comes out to 6127.65 A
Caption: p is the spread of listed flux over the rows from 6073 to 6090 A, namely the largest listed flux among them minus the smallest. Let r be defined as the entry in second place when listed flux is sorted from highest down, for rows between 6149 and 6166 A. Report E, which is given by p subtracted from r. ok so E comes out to 8.8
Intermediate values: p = 0.53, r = 9.375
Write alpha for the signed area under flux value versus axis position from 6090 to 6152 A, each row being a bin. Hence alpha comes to 544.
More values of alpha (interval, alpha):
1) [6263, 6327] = 535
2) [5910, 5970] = 521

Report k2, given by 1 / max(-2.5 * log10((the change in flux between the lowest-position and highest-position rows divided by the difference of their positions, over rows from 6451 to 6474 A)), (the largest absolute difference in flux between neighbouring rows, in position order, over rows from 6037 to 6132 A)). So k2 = 0.263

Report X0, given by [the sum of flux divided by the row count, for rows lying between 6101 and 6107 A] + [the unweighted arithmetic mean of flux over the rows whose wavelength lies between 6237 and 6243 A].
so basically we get 17.9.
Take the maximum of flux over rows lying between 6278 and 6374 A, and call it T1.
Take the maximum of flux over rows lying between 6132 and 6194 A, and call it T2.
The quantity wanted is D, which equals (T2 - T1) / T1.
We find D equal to 0.01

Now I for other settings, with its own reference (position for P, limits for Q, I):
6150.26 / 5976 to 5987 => 2.10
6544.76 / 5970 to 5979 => 2.04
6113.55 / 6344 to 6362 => 1.99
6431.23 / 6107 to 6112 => 2.03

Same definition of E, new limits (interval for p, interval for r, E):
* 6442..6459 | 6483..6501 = 9.1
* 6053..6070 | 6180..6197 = 9.2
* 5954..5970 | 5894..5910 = 8.5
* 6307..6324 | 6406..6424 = 7.2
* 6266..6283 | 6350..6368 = 8.6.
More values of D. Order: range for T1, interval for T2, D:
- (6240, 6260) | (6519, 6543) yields -0.02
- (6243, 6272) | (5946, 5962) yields -0.04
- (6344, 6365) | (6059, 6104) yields 0.01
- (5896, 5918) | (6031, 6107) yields 0.02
